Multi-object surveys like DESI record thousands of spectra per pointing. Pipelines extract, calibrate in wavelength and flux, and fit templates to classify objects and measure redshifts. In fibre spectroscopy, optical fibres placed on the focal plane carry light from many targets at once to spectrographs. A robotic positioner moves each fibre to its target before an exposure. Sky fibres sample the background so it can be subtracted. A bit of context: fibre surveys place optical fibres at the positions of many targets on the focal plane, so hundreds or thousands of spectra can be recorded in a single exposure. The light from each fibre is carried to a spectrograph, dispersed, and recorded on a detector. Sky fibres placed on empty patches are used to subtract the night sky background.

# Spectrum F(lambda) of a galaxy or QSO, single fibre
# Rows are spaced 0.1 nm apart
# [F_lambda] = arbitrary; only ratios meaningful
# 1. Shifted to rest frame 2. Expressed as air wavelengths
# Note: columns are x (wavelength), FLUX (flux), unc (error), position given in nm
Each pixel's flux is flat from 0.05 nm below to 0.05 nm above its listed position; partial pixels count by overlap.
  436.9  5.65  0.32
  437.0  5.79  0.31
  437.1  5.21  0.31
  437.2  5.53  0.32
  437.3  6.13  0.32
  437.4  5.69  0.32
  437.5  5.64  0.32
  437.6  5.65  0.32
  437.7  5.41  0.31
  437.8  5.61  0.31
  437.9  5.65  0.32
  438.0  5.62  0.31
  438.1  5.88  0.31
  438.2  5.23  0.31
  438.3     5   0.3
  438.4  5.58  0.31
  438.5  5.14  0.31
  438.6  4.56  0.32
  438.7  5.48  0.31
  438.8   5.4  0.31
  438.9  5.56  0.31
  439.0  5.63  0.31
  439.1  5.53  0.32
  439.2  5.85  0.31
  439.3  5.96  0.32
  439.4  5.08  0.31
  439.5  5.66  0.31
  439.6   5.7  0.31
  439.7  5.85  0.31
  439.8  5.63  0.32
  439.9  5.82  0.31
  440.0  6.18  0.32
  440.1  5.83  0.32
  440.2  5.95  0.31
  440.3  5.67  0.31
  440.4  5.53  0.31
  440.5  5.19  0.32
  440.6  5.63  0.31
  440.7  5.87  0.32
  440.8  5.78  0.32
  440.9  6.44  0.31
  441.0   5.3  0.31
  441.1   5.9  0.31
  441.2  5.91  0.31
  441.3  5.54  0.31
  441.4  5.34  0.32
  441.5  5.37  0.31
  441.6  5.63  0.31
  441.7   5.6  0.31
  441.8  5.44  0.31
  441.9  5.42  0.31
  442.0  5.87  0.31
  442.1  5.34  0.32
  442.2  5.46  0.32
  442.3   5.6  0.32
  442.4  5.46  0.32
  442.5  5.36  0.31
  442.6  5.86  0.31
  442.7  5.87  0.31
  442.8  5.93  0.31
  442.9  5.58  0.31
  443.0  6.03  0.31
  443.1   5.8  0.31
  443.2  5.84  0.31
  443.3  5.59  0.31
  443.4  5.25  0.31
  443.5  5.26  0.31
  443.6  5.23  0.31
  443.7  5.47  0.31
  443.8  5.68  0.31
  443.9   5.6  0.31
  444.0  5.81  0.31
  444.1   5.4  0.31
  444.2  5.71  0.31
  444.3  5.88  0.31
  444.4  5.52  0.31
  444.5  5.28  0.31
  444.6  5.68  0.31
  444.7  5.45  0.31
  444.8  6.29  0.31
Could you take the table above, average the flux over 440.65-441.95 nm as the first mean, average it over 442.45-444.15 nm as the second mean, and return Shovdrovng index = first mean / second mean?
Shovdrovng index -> 1.01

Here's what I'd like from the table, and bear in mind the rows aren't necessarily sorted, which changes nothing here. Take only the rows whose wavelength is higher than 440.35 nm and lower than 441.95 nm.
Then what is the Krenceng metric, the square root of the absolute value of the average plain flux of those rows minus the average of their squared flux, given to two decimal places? 5.10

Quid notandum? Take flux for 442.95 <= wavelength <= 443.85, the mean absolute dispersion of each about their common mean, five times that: 1.20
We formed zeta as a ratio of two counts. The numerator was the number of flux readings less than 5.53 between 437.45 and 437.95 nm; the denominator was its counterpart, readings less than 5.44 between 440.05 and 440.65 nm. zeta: 1.0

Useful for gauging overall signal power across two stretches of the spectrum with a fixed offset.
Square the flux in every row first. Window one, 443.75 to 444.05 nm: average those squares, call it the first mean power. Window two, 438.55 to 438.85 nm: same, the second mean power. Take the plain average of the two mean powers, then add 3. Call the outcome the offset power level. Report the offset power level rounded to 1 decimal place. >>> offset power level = 32.6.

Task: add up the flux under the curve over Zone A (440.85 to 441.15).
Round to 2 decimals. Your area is 1.76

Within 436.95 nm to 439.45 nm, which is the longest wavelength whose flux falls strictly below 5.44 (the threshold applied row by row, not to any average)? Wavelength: 439.4 nm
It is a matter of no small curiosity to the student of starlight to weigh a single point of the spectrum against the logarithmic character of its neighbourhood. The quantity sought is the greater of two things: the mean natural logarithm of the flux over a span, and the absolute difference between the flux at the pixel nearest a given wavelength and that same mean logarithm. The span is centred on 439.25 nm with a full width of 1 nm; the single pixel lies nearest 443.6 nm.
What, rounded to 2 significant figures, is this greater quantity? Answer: 3.5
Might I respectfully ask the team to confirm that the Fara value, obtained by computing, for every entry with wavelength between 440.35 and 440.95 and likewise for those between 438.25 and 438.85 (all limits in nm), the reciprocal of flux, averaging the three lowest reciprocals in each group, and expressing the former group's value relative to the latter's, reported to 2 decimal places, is 0.91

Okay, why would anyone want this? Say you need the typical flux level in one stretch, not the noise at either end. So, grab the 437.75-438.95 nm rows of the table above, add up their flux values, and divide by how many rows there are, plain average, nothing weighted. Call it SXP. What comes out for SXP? 5.39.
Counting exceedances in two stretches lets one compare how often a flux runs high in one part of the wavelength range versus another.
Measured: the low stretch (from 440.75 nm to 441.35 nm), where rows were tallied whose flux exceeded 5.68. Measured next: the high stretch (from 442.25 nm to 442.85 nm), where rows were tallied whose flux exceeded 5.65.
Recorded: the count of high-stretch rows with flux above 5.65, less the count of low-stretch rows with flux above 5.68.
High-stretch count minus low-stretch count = -1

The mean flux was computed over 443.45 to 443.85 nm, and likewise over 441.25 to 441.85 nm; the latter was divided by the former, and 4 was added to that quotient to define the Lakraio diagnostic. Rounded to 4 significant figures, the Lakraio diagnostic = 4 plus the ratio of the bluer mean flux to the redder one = 5.014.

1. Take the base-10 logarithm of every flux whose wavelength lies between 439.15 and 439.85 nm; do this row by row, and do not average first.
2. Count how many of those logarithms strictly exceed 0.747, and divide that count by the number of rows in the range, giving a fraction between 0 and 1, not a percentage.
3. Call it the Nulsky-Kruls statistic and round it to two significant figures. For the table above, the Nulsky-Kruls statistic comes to 0.86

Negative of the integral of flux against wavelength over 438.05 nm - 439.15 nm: -5.9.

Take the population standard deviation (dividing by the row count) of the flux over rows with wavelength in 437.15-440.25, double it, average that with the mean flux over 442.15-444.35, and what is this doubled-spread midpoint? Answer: 3.14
